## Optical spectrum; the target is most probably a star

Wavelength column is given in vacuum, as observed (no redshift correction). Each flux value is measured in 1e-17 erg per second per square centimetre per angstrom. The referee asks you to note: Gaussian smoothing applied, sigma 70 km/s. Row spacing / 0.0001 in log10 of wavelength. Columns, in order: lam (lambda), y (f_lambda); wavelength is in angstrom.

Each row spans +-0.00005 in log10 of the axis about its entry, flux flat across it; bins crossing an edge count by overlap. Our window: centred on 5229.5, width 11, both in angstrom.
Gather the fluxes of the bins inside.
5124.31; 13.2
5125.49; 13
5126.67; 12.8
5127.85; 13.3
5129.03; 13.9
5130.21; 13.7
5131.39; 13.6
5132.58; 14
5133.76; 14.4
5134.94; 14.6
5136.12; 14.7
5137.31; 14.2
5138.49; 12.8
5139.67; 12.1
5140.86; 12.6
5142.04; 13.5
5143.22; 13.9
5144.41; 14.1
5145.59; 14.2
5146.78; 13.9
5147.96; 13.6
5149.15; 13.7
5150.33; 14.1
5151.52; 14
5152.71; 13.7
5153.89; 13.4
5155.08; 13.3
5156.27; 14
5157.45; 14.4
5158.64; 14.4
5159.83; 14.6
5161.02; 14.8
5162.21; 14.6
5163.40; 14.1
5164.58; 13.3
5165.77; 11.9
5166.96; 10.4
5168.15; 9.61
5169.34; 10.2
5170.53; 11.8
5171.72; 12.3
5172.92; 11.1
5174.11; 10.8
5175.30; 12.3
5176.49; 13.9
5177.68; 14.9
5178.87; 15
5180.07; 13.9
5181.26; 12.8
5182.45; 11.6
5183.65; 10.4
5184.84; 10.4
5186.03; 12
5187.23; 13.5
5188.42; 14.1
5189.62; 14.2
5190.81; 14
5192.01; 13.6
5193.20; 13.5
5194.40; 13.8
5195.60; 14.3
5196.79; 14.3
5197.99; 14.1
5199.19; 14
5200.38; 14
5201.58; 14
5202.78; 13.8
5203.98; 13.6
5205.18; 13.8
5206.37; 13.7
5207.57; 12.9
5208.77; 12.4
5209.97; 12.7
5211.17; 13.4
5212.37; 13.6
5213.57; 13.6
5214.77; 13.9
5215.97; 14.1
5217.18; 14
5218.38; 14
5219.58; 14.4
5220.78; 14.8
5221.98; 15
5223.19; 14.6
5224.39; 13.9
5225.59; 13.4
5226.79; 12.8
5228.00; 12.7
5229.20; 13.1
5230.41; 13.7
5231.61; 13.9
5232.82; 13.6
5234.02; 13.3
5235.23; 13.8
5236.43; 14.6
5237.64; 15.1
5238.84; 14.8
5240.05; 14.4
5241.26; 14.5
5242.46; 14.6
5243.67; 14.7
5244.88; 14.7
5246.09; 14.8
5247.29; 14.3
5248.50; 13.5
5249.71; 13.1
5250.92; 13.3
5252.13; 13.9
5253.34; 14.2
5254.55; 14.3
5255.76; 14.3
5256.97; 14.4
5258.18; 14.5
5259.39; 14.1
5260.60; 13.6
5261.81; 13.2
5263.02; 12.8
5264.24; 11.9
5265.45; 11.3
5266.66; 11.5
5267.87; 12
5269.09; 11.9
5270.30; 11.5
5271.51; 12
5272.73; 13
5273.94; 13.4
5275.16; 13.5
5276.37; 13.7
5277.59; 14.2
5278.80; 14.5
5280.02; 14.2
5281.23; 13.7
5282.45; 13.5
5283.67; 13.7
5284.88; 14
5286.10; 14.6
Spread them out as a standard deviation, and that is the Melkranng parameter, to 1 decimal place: 0.4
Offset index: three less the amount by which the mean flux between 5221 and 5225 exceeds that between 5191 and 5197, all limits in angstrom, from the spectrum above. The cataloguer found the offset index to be 2.4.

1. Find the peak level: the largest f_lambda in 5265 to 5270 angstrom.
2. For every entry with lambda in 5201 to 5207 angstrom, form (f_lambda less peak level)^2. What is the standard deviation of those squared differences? 0.5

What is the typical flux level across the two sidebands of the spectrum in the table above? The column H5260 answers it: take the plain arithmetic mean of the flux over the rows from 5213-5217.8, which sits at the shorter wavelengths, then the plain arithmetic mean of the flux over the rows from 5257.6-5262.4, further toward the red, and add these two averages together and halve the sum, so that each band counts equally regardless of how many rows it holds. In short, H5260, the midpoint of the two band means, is 13.9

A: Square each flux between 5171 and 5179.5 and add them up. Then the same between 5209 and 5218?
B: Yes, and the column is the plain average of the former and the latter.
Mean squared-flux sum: 1241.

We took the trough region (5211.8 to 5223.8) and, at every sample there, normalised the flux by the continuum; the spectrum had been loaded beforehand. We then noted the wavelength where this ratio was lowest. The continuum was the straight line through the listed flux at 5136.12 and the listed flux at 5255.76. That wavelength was 5212.37 angstrom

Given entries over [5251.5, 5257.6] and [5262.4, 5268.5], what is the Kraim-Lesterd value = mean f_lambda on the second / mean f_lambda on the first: 0.84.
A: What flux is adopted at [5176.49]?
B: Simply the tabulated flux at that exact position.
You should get 13.9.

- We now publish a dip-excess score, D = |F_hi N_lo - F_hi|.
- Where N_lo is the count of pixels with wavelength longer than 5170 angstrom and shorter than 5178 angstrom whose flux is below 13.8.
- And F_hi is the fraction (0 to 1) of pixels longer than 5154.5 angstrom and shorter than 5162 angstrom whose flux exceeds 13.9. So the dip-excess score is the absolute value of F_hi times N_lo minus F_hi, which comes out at 3.3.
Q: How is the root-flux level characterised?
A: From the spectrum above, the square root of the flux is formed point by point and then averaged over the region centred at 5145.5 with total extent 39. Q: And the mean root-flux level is 3.72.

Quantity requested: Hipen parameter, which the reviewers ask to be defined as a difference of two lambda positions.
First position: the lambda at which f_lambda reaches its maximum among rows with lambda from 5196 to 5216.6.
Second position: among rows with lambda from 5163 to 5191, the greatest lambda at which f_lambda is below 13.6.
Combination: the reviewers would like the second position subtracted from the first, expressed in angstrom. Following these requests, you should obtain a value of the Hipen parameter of 9.6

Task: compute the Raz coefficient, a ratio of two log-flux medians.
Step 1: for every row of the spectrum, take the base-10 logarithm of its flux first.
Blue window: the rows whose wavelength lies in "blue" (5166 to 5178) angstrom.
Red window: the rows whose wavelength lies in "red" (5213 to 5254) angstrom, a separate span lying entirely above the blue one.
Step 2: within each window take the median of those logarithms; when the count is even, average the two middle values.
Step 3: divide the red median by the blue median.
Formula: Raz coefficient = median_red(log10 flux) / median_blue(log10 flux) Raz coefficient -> 1.08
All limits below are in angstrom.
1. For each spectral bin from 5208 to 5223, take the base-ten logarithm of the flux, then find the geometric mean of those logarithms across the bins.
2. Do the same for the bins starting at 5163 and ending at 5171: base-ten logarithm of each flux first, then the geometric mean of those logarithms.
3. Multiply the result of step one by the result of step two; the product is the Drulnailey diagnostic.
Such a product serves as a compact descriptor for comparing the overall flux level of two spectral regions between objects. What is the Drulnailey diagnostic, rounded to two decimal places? 1.21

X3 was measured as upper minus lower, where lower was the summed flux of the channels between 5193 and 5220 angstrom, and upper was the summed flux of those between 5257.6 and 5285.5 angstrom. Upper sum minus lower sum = -14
